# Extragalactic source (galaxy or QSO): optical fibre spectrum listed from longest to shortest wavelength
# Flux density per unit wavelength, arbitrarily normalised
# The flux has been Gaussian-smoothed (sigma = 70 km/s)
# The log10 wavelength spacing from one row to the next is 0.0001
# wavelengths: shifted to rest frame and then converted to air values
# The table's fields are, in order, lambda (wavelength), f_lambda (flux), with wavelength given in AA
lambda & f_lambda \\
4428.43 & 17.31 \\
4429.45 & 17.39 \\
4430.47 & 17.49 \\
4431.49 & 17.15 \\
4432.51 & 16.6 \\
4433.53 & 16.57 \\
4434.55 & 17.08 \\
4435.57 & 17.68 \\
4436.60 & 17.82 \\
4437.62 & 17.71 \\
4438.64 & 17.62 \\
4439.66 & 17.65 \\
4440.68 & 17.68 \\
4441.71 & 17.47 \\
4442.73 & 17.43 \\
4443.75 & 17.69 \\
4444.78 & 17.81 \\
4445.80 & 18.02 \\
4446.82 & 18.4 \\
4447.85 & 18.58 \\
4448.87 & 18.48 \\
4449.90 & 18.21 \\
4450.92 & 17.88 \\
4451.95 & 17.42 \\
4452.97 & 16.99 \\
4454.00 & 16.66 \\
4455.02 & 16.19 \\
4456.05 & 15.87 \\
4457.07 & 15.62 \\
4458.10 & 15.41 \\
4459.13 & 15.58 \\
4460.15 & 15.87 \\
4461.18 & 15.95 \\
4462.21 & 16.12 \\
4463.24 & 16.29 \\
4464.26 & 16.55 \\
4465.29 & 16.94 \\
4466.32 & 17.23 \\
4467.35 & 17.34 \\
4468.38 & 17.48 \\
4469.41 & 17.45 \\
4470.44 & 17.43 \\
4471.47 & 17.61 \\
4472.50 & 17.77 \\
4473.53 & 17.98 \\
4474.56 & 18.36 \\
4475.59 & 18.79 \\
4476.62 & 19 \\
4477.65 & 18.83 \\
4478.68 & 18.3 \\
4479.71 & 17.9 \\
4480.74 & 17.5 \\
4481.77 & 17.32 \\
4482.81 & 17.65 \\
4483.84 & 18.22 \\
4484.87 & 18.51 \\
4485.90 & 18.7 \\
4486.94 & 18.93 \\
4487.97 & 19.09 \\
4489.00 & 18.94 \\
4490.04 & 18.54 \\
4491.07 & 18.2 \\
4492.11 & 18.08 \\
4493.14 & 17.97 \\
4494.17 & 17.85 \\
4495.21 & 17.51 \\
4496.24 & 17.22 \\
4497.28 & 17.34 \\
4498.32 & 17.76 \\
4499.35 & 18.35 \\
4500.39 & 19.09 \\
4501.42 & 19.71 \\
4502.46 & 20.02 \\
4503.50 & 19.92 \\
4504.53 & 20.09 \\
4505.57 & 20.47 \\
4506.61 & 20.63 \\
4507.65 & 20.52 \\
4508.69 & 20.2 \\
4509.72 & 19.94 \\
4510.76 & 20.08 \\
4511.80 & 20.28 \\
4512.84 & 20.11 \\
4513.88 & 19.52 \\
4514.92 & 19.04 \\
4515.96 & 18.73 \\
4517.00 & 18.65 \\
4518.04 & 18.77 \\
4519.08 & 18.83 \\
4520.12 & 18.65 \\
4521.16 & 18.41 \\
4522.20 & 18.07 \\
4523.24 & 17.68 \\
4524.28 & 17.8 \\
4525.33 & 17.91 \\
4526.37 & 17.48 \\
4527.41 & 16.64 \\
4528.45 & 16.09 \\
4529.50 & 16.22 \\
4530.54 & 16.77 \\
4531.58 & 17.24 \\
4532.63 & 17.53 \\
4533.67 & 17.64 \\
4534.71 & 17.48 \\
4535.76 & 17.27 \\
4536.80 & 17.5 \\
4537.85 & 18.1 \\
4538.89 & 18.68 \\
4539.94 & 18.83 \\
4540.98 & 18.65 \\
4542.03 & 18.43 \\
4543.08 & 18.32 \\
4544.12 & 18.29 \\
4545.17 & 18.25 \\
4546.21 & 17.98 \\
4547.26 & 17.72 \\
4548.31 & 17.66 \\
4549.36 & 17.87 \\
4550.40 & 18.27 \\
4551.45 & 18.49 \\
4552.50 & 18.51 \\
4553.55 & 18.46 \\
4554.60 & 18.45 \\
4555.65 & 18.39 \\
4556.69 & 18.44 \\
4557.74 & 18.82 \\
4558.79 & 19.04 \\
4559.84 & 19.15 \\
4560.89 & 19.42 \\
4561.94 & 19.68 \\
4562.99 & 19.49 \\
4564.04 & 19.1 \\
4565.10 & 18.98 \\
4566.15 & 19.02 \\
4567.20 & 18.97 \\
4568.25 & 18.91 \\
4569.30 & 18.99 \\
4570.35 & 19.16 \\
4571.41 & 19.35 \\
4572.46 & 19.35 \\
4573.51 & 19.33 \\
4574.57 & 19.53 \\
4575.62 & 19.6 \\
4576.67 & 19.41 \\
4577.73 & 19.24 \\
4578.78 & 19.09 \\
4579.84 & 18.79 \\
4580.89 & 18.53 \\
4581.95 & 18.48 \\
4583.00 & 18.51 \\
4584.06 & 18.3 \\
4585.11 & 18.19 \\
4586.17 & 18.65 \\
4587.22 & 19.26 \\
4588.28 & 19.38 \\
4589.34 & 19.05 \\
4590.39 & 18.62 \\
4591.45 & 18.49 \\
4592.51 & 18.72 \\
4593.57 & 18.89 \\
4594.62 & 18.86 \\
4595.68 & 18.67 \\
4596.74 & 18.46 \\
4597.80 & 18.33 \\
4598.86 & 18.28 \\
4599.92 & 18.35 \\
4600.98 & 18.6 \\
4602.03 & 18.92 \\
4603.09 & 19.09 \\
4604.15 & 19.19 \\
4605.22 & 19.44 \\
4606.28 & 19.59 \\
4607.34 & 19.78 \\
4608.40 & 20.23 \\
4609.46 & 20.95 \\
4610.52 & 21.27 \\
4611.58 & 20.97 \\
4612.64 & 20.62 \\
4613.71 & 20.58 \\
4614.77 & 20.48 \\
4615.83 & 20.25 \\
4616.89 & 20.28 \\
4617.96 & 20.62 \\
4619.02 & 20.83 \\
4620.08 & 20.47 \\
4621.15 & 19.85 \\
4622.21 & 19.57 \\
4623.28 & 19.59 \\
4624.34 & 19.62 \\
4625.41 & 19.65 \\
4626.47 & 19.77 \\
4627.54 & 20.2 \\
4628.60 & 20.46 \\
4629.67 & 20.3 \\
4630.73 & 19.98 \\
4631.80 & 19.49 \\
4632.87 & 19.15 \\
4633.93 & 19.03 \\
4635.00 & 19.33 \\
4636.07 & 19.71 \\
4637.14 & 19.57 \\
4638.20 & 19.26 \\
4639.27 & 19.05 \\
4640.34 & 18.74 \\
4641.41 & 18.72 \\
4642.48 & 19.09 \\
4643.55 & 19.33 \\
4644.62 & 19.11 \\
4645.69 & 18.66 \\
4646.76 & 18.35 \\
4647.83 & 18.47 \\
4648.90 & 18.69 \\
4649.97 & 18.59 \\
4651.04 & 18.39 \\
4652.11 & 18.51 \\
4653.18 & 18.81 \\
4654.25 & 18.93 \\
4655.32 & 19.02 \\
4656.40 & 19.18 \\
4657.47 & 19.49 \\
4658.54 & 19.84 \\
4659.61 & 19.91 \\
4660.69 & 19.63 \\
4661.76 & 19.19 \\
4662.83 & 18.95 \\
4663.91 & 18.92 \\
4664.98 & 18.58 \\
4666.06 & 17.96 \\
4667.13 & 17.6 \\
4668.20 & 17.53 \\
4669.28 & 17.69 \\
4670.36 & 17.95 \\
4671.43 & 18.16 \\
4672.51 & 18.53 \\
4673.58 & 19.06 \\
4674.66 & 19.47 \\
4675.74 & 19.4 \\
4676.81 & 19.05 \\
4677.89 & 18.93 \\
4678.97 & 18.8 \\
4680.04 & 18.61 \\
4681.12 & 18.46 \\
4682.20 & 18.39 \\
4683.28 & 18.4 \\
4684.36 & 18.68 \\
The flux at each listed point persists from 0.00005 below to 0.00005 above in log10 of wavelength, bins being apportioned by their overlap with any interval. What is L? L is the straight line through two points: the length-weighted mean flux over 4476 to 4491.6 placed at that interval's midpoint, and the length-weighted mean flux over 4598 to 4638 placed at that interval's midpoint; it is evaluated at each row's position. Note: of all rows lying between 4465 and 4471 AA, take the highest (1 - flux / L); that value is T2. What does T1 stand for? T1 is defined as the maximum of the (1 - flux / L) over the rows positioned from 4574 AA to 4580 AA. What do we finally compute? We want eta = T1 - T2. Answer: -0.04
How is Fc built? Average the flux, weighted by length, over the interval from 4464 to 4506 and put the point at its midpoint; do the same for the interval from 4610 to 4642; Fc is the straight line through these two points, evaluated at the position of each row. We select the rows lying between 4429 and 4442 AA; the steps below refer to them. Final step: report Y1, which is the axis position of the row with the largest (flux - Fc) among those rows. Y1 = 4436.60 AA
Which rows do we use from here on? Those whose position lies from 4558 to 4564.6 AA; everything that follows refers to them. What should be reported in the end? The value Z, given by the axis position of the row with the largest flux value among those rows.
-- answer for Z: 4561.94 AA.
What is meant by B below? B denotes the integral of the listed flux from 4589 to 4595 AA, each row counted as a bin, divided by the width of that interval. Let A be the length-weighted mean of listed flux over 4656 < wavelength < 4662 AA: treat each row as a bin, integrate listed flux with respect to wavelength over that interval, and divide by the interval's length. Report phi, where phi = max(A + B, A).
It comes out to 38.4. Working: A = 20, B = 18.8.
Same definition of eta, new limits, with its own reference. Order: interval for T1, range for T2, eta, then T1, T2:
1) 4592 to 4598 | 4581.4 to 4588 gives 0.00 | 0.07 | 0.066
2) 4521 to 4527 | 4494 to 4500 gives 0.00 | 0.07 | 0.070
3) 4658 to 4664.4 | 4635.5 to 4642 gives 0.00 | 0.07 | 0.068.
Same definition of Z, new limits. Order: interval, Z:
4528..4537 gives 4533.67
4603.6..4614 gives 4610.52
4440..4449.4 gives 4447.85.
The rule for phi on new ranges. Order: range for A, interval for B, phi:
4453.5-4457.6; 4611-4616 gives 36.7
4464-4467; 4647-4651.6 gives 35.5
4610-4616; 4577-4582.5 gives 39.6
